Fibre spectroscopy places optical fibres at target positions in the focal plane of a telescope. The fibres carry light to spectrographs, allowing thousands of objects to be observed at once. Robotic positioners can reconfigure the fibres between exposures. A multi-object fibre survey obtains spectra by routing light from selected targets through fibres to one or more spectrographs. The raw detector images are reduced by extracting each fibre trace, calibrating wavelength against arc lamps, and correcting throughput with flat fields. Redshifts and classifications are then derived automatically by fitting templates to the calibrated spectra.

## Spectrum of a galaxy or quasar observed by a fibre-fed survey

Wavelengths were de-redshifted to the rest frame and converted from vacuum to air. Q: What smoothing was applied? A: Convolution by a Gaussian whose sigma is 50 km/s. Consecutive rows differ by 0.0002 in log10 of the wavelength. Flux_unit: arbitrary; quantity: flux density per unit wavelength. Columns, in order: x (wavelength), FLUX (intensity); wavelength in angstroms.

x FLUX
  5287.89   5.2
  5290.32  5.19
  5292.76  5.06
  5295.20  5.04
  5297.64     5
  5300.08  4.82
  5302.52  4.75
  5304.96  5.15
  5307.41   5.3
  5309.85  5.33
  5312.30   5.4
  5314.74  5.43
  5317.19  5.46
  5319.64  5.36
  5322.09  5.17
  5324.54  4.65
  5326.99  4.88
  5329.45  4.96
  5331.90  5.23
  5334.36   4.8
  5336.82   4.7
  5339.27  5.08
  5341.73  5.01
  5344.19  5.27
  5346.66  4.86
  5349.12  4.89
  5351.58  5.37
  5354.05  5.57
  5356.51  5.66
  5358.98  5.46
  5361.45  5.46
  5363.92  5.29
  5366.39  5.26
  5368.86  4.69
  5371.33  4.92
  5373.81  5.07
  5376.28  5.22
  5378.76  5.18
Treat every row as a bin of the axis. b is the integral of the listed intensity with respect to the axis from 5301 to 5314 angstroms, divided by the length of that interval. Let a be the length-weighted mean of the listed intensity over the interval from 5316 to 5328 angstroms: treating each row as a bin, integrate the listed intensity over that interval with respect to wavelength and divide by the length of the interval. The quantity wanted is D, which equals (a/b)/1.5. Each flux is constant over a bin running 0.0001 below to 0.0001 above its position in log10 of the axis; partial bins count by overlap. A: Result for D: 0.656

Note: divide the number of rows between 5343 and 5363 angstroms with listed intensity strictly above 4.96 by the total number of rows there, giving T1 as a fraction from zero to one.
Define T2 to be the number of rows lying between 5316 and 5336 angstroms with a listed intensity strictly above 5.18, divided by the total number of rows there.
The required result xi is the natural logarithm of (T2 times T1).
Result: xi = -1.27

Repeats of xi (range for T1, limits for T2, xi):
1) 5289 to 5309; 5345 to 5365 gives -0.58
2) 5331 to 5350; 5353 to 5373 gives -0.98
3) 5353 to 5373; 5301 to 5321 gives -0.58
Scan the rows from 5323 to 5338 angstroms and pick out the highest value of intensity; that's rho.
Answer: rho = 5.23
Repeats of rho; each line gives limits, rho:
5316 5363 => 5.66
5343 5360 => 5.66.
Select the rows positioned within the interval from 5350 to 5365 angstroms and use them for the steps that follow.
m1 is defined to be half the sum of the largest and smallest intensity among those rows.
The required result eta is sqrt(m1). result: 2.34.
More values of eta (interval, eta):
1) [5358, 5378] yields 2.25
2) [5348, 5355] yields 2.29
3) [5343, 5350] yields 2.25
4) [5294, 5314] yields 2.25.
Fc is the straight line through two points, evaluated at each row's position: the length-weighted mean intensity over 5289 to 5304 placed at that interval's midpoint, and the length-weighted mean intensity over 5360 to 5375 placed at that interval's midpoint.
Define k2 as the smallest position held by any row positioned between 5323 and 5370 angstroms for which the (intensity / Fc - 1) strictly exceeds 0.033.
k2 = 5331.90 angstroms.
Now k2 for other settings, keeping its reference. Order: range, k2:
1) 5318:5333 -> 5319.64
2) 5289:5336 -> 5290.32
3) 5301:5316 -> 5307.41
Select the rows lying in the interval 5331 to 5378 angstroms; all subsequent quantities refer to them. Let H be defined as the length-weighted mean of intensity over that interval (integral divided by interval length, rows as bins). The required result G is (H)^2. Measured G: 26.5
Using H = 5.15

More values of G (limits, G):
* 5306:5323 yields 28.6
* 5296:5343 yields 25.8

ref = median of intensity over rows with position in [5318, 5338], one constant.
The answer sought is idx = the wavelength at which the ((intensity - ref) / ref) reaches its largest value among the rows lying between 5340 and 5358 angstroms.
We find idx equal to 5356.51 angstroms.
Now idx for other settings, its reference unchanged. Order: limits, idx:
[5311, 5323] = 5317.19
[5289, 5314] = 5312.30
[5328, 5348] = 5344.19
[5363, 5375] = 5363.92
